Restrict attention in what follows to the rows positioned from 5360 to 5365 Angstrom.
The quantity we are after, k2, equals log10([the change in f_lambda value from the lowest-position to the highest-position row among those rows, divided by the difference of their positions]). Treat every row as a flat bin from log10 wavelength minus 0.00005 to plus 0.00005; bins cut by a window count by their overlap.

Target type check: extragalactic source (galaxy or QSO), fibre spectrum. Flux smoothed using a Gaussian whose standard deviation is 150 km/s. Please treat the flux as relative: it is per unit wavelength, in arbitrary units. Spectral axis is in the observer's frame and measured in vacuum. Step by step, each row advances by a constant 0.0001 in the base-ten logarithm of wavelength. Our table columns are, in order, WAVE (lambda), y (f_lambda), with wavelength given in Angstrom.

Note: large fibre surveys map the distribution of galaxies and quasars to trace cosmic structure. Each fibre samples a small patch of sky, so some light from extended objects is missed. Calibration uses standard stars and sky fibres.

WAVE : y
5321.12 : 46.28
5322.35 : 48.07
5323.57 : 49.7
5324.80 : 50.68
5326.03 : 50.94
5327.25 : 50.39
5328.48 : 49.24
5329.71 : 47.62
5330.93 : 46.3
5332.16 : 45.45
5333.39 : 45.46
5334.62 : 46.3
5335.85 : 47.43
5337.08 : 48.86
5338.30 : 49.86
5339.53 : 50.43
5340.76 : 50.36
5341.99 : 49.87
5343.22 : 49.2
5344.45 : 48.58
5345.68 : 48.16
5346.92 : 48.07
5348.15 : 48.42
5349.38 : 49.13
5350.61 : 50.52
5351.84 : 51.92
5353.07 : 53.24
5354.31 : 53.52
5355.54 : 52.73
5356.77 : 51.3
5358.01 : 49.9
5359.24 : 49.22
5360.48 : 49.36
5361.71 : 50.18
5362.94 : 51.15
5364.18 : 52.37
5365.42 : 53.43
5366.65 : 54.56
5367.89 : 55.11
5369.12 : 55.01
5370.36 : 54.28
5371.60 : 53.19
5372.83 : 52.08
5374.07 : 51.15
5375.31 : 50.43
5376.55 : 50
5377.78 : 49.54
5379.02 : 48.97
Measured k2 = -0.09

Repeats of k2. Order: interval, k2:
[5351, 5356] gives -0.66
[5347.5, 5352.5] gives -0.02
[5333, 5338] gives -0.04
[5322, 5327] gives -0.11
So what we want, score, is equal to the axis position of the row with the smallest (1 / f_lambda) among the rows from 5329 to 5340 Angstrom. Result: 5339.53 Angstrom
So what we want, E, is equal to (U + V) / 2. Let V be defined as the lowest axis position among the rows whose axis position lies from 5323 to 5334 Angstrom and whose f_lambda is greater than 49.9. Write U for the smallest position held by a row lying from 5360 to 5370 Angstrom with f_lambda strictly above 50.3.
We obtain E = 5343.9 Angstrom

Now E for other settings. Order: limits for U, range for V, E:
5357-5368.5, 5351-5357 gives 5357.4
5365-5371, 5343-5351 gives 5358.0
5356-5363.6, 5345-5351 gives 5353.7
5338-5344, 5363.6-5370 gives 5351.9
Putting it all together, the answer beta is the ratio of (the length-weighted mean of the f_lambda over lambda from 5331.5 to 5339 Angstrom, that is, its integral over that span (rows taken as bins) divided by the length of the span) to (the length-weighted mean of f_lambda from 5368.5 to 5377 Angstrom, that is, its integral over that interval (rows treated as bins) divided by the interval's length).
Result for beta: 0.90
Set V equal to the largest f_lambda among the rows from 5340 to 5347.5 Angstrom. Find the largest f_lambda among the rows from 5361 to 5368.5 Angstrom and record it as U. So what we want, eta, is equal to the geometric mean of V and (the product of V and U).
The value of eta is 374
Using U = 55.11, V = 50.36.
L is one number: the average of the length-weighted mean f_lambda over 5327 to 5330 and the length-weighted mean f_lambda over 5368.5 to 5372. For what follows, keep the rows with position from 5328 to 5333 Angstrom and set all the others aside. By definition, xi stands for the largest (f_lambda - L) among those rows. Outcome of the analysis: -2.4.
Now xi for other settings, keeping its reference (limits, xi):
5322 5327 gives -0.7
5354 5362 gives 1.9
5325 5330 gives -0.7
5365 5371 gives 3.5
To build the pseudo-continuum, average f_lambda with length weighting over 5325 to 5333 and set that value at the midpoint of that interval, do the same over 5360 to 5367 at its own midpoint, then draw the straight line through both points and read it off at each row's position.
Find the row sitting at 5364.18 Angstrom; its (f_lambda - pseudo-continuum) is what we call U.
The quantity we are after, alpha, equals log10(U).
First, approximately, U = 0.5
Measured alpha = -0.32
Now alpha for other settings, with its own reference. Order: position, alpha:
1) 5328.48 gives -0.03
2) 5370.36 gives 0.25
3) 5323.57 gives 0.28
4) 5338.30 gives -0.25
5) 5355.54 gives 0.23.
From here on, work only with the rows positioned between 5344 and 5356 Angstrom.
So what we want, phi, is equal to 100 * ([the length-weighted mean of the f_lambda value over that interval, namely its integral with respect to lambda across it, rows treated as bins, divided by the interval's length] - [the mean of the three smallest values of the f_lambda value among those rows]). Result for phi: 220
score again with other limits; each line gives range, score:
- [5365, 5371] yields 5367.89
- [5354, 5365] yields 5354.31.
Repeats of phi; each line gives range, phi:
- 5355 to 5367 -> 185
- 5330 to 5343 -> 235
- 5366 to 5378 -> 268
